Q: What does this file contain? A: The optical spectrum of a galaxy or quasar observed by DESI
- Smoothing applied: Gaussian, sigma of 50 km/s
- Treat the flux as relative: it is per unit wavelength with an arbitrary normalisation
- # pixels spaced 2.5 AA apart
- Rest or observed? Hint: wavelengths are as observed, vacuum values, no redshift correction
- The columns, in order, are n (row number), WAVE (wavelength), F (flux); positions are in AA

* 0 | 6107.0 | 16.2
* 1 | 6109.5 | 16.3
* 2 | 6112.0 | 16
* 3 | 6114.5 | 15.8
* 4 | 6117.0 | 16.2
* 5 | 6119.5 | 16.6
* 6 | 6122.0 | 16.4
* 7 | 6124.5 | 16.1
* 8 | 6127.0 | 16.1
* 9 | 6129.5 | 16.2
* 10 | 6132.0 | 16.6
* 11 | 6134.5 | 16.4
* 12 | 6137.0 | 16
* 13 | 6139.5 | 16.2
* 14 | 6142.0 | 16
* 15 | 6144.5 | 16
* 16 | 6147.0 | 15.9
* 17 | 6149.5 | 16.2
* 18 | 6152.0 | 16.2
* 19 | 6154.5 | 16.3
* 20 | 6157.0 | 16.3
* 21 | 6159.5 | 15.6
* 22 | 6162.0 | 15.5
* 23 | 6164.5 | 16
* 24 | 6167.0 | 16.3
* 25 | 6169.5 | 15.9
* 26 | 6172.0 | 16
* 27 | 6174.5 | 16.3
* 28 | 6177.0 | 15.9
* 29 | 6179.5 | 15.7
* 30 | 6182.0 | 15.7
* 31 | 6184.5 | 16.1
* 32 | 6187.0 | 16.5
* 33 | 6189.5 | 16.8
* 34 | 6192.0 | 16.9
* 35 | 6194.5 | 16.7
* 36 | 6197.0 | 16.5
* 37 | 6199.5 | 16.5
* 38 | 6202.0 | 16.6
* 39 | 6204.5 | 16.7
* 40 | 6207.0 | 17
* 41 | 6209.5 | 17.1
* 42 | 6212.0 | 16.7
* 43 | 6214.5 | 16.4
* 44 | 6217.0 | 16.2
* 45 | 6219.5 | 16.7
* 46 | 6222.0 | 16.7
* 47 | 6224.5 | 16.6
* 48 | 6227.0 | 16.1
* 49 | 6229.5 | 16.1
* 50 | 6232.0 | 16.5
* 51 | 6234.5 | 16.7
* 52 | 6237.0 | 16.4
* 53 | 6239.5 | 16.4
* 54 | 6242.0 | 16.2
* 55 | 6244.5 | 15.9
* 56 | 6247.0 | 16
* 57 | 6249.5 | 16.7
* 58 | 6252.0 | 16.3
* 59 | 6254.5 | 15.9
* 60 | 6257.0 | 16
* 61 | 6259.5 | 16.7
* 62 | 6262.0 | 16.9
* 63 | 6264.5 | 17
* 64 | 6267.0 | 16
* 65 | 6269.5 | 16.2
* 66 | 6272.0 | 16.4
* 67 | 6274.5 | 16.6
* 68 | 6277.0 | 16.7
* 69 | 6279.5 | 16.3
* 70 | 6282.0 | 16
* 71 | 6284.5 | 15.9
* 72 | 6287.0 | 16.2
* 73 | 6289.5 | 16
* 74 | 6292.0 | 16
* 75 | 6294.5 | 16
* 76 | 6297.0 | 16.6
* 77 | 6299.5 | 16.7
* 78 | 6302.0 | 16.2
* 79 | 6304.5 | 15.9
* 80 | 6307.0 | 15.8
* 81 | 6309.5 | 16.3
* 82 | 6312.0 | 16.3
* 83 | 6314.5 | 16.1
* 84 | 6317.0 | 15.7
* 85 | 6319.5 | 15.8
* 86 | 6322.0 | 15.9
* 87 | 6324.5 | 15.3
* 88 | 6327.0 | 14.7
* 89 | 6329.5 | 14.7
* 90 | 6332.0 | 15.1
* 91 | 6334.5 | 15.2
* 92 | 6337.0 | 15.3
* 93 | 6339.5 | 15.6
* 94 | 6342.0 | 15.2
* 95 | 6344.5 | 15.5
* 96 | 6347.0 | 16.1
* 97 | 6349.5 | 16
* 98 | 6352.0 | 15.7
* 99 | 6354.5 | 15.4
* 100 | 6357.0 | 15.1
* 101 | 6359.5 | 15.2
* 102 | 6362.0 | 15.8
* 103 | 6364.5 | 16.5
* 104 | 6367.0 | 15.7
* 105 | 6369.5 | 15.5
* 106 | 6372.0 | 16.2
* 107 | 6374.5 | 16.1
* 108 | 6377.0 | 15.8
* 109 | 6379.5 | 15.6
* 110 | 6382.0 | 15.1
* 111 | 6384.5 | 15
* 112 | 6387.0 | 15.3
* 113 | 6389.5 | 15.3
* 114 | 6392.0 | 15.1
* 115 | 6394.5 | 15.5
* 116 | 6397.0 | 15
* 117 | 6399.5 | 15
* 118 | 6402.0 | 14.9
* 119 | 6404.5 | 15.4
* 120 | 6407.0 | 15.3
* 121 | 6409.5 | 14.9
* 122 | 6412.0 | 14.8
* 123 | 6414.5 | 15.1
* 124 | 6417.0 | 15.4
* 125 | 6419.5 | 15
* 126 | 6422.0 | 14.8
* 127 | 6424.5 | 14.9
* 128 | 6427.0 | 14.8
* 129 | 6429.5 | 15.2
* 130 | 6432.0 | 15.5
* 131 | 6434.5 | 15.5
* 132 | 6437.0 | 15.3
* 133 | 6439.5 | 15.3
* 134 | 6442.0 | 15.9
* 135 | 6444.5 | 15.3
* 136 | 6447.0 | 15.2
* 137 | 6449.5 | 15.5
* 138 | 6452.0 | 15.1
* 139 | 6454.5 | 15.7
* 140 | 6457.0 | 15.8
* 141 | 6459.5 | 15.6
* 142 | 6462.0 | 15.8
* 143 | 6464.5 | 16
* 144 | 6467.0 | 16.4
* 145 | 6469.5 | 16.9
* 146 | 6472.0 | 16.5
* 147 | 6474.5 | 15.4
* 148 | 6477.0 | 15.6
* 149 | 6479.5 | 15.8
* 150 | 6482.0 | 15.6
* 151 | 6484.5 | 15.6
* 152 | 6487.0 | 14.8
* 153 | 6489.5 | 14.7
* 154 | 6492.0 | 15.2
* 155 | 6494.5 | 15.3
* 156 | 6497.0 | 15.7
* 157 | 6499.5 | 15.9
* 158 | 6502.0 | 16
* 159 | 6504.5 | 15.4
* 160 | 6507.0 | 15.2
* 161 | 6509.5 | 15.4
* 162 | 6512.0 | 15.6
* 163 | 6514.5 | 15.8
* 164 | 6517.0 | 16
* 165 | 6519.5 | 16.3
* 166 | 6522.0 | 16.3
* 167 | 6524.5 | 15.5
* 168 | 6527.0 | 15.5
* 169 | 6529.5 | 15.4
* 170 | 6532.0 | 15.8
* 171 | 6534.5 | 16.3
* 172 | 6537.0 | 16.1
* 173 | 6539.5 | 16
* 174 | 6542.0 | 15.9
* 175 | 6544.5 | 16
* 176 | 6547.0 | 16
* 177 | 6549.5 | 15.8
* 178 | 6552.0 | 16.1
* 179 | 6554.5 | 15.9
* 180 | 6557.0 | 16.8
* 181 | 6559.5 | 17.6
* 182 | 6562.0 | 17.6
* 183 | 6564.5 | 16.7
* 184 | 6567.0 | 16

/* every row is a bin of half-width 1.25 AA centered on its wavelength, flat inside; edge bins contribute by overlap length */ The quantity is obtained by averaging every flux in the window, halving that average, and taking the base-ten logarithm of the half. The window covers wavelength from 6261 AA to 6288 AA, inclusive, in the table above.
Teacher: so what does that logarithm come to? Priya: 0.913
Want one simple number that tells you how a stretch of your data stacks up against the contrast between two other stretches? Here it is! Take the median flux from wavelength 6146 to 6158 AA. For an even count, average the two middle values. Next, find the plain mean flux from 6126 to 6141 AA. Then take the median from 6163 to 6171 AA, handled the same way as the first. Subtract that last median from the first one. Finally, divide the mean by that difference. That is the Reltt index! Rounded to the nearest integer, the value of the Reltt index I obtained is 81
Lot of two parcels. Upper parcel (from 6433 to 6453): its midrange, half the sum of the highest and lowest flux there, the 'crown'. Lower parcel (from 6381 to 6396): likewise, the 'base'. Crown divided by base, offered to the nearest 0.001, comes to 1.016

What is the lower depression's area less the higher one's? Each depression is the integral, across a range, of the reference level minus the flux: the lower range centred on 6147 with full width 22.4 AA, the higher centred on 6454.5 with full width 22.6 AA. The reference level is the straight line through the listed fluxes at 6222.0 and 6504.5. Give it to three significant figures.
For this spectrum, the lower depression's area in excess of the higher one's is 19.1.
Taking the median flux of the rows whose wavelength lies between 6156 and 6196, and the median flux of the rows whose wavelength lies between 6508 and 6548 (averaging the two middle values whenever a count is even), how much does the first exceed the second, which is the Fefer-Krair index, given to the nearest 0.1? 0.1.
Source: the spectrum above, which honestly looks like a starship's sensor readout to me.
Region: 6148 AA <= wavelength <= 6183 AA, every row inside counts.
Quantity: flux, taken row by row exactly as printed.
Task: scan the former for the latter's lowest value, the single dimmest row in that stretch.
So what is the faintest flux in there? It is 15.5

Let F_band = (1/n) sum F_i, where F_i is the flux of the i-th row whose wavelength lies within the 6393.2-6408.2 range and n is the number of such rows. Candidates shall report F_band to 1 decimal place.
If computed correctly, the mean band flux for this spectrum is 15.2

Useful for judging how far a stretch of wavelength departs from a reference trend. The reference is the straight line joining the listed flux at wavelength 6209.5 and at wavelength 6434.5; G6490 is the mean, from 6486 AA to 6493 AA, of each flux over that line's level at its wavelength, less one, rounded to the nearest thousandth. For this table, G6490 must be -0.014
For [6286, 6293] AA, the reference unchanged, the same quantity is -0.028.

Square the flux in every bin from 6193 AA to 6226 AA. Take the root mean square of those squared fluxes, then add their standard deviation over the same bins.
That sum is 285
